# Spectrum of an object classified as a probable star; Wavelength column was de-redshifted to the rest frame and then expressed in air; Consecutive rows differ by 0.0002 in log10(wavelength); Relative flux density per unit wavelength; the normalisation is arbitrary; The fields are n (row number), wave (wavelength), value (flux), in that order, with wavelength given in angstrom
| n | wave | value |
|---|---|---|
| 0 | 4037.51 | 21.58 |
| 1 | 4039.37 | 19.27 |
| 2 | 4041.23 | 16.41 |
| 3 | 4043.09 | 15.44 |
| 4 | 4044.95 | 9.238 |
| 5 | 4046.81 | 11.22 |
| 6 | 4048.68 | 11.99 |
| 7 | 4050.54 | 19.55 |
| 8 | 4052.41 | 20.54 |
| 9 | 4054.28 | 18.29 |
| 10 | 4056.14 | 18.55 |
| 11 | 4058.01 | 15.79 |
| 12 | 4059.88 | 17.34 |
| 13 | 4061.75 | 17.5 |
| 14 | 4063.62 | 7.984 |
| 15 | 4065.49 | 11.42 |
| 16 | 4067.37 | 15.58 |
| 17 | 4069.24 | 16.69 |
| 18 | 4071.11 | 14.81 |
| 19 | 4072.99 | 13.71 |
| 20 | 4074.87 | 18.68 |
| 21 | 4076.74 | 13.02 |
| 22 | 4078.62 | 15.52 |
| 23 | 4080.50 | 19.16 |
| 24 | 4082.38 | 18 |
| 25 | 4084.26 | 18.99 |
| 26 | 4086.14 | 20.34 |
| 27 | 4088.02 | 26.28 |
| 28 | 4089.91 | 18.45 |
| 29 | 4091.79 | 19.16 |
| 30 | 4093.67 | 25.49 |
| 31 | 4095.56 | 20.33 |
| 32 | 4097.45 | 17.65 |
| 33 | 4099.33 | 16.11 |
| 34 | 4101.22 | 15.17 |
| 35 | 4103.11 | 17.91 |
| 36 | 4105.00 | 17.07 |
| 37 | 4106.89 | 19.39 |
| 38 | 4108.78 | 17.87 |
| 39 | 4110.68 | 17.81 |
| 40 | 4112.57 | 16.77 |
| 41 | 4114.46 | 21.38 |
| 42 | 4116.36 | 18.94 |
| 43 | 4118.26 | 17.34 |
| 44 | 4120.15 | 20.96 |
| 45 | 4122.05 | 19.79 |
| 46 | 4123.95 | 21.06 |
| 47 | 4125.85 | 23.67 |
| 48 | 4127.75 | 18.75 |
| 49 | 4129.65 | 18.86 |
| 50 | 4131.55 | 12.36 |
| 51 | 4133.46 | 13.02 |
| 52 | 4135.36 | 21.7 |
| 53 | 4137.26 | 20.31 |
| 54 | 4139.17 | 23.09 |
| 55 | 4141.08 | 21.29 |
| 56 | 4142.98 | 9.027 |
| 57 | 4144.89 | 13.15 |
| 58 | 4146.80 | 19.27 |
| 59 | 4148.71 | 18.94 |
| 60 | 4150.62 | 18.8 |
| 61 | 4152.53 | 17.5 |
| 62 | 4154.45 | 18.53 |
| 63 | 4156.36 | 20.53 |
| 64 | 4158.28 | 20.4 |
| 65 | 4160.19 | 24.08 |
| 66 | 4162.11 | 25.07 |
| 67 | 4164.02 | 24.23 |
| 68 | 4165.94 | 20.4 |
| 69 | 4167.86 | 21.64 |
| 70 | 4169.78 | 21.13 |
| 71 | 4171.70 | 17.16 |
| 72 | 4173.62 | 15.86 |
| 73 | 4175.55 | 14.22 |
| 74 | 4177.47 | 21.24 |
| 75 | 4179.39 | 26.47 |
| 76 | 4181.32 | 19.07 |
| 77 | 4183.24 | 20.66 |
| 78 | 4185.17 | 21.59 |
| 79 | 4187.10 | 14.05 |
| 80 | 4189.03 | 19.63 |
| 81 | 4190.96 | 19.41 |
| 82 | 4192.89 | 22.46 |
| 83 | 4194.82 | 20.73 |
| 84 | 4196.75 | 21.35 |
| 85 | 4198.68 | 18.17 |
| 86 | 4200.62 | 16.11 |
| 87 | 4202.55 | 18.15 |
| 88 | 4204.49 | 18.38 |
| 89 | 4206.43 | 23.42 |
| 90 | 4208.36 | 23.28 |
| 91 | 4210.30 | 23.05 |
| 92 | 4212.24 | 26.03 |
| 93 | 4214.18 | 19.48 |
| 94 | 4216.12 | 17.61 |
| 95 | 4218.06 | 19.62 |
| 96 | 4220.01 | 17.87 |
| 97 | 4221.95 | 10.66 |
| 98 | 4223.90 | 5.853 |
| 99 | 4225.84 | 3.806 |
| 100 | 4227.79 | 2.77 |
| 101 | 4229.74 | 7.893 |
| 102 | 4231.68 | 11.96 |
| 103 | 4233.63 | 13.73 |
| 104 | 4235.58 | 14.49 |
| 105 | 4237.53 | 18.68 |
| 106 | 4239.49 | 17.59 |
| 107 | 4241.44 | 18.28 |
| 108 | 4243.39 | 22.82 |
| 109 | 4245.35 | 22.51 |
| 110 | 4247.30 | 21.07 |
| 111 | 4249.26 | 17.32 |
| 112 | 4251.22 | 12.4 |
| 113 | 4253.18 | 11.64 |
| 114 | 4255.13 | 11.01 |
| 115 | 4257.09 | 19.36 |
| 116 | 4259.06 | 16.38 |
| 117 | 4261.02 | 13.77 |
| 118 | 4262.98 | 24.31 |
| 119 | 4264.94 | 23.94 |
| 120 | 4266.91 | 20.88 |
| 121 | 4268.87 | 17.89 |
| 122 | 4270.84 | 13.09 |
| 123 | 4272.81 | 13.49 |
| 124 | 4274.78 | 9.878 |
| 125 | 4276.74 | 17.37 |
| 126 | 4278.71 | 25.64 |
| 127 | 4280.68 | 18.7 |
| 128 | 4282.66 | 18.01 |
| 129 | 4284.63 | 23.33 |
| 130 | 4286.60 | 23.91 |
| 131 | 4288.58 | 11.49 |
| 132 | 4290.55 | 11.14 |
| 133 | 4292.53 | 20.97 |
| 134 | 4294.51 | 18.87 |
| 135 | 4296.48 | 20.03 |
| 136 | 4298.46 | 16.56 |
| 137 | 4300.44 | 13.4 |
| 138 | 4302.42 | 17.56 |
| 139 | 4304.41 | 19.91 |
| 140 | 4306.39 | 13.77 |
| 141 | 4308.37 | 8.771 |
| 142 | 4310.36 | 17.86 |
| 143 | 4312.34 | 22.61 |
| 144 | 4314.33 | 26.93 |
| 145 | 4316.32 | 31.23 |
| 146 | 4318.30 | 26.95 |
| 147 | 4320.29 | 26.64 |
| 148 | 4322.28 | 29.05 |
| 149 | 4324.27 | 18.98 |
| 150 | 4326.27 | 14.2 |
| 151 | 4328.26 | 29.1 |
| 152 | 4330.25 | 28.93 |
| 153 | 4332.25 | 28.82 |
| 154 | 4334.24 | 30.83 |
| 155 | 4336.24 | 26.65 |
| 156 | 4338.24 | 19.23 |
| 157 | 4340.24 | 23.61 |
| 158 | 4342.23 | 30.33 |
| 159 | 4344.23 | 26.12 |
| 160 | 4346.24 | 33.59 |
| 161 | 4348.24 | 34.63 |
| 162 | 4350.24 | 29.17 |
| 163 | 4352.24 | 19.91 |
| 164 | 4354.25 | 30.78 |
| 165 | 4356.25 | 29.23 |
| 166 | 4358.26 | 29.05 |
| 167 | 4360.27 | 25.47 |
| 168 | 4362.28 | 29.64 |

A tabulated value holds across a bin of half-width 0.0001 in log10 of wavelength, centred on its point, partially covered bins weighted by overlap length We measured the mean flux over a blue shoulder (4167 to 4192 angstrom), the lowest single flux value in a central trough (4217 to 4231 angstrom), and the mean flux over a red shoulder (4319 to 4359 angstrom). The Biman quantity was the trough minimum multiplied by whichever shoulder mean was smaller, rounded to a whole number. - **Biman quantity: 54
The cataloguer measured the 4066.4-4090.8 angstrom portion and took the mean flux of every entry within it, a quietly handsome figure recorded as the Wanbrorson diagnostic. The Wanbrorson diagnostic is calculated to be 18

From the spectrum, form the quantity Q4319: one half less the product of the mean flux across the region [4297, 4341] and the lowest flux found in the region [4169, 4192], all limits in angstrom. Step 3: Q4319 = -313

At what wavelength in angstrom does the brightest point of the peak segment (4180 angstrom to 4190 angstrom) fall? 4185.17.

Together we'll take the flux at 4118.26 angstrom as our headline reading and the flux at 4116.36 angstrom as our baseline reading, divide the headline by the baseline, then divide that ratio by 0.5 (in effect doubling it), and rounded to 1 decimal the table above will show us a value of 1.8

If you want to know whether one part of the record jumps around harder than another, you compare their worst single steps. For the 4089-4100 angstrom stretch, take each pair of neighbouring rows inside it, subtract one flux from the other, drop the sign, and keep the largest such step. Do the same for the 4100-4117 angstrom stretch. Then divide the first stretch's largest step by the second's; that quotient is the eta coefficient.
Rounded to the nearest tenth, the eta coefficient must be 1.4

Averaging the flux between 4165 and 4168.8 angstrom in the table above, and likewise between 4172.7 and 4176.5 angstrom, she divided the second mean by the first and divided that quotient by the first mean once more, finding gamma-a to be 0.034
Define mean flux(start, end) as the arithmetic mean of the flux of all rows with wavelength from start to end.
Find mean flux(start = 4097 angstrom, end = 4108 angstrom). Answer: 17.2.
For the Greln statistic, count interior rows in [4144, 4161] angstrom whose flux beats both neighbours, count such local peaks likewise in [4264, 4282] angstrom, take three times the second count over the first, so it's 3.0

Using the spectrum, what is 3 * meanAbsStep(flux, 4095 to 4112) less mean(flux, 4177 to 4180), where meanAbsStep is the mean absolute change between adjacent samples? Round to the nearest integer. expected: -19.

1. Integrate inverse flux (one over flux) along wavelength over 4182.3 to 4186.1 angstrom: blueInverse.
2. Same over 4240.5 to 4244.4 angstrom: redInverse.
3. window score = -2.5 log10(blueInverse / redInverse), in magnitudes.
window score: 0.1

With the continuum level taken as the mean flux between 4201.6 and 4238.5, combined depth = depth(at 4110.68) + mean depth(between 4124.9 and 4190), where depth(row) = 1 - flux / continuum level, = -0.38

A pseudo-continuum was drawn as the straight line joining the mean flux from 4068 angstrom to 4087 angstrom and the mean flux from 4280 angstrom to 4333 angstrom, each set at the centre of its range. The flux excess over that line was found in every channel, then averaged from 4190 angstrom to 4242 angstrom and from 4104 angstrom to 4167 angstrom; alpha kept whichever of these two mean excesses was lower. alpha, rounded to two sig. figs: -2.5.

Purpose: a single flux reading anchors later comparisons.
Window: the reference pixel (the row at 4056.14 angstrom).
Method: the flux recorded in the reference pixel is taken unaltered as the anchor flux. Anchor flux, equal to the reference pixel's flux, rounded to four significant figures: 18.55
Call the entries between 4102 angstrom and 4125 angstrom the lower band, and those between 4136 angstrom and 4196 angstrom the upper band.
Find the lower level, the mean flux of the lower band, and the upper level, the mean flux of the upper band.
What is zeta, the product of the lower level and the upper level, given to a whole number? 371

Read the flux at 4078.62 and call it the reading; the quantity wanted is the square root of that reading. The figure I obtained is 3.9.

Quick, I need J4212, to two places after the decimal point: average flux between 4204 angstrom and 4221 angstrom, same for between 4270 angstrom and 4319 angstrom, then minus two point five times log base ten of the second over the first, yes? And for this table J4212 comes 0.14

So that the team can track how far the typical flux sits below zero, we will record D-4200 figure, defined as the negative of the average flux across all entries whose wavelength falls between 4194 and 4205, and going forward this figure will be -18.8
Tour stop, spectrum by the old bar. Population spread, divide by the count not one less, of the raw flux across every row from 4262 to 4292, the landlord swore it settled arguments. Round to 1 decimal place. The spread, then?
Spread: 5.2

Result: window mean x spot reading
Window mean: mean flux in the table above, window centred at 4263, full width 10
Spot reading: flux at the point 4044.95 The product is 183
